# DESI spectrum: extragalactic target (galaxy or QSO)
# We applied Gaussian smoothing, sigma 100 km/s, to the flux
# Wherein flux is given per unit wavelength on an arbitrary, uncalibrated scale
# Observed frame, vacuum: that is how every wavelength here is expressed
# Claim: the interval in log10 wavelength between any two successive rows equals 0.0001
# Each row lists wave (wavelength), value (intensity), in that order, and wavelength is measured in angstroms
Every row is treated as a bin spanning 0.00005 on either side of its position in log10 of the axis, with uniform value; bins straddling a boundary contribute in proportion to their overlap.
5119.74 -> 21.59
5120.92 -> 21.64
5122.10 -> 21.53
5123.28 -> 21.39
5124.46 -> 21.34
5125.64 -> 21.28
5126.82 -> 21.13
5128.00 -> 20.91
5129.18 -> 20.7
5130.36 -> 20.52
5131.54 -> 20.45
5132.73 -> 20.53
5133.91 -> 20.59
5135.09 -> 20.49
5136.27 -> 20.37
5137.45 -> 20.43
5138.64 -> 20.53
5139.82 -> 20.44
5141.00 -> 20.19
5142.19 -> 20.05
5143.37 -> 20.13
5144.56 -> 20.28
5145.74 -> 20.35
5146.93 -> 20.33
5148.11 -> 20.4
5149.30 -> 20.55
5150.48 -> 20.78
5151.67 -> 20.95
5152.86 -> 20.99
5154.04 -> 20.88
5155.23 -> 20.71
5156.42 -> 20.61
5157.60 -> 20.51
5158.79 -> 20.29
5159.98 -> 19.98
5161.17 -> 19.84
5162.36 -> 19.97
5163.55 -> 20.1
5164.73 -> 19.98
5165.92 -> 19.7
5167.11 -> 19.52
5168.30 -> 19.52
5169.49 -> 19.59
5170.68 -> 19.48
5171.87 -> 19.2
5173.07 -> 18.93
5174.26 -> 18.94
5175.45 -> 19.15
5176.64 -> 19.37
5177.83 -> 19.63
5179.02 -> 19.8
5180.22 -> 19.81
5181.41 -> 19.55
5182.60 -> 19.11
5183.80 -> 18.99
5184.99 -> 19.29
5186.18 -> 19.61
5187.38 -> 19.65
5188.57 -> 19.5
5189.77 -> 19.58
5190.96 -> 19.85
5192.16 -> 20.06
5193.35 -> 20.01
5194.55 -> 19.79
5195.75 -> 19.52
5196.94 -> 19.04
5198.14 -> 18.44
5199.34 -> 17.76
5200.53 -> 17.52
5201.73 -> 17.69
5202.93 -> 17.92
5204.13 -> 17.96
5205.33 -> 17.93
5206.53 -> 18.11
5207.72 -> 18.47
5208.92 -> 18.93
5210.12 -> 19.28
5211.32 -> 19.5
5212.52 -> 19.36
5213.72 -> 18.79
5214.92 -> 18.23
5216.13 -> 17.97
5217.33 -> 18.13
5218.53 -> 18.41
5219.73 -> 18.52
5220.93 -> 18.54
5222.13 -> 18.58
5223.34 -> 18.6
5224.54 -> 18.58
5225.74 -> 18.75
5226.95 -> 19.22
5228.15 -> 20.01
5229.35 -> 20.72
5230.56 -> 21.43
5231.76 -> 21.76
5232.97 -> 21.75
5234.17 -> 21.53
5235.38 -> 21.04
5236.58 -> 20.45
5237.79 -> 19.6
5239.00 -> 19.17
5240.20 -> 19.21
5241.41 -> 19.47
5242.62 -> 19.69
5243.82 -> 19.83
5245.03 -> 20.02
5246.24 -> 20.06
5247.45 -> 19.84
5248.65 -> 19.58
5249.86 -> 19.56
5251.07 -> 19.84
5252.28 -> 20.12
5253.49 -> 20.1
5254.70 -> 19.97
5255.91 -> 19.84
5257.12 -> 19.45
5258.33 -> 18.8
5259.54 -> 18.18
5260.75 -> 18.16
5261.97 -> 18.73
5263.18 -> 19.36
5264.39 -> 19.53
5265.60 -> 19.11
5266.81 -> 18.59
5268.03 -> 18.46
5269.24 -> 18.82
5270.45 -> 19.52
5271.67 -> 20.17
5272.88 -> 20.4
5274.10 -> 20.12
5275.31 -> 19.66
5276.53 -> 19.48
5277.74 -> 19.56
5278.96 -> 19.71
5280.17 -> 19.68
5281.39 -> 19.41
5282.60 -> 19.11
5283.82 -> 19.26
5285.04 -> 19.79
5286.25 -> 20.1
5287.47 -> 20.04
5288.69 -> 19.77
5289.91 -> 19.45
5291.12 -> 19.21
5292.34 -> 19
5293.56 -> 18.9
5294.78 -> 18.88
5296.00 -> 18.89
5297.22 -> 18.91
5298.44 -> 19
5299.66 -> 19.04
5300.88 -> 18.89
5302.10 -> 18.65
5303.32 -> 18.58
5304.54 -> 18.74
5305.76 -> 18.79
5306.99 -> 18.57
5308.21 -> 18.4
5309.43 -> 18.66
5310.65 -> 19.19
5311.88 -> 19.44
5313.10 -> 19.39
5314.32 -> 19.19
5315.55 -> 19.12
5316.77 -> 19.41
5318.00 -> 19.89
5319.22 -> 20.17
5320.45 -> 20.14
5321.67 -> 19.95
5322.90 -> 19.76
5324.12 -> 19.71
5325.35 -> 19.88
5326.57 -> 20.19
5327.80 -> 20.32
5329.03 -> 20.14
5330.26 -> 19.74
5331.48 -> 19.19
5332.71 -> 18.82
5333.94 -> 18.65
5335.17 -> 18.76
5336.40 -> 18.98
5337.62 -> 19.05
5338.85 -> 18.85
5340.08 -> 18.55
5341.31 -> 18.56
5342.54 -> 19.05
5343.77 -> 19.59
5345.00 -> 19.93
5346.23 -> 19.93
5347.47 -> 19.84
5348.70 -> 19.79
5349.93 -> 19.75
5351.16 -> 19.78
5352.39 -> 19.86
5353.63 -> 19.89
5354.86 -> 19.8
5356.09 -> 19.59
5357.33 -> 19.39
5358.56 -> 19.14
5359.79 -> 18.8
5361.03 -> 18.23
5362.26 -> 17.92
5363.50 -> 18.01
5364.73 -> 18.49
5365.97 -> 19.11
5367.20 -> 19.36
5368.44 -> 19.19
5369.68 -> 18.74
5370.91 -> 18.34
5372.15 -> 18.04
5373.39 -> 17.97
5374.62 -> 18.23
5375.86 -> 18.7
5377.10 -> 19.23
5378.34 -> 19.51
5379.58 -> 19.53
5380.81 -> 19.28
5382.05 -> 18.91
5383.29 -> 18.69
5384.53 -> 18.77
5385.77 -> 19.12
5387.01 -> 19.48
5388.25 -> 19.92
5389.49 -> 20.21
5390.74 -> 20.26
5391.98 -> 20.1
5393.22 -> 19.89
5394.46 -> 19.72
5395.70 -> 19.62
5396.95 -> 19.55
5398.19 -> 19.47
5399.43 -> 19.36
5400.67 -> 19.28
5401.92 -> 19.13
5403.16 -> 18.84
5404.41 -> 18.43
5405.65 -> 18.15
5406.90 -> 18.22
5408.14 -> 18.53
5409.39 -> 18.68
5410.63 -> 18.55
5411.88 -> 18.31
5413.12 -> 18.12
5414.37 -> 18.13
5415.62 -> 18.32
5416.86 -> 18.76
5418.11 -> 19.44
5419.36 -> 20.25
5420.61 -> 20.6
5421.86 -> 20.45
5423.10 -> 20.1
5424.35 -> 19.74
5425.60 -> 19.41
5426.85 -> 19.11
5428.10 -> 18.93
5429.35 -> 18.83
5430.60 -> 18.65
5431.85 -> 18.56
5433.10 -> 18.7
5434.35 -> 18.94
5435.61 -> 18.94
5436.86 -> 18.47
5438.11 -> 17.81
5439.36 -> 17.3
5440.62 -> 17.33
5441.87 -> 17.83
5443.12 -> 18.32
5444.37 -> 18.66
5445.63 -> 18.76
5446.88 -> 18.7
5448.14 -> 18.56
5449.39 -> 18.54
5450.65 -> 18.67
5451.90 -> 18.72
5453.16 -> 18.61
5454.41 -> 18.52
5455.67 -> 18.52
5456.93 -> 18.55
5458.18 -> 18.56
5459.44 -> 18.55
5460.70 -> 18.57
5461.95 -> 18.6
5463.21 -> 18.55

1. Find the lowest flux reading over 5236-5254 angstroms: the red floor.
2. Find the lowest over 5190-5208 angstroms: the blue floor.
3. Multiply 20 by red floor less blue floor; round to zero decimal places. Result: 33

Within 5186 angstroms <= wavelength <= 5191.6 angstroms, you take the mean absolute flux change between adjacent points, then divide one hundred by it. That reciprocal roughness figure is 741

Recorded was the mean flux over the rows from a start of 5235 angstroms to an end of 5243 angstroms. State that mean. 19.8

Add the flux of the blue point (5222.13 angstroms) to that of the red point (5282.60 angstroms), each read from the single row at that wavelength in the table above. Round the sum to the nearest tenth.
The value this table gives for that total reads 37.7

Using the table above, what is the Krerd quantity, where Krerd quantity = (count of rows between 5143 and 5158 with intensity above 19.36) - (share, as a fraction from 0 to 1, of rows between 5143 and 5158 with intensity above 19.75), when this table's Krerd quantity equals 12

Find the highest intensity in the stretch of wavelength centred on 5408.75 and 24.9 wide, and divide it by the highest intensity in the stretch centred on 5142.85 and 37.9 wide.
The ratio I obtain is 0.97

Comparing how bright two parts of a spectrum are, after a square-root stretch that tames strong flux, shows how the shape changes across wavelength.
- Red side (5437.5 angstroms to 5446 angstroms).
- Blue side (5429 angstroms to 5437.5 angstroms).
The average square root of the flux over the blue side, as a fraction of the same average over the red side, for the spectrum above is 1.02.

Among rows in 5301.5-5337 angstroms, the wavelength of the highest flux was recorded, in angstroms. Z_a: 5327.80 angstroms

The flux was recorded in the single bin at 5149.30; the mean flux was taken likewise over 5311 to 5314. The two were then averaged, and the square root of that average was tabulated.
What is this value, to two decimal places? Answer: 4.47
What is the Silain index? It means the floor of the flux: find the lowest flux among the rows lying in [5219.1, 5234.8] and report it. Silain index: 18.52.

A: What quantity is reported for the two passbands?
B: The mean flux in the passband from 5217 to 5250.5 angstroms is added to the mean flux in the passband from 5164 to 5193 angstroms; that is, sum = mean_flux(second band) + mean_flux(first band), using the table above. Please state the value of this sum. 39.2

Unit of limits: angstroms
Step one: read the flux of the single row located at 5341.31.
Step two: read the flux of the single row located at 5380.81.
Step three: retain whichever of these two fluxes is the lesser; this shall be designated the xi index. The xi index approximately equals 18.6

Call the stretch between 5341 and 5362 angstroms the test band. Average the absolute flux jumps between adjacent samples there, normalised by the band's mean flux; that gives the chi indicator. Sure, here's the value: 0.0108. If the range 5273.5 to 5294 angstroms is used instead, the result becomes 0.0117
